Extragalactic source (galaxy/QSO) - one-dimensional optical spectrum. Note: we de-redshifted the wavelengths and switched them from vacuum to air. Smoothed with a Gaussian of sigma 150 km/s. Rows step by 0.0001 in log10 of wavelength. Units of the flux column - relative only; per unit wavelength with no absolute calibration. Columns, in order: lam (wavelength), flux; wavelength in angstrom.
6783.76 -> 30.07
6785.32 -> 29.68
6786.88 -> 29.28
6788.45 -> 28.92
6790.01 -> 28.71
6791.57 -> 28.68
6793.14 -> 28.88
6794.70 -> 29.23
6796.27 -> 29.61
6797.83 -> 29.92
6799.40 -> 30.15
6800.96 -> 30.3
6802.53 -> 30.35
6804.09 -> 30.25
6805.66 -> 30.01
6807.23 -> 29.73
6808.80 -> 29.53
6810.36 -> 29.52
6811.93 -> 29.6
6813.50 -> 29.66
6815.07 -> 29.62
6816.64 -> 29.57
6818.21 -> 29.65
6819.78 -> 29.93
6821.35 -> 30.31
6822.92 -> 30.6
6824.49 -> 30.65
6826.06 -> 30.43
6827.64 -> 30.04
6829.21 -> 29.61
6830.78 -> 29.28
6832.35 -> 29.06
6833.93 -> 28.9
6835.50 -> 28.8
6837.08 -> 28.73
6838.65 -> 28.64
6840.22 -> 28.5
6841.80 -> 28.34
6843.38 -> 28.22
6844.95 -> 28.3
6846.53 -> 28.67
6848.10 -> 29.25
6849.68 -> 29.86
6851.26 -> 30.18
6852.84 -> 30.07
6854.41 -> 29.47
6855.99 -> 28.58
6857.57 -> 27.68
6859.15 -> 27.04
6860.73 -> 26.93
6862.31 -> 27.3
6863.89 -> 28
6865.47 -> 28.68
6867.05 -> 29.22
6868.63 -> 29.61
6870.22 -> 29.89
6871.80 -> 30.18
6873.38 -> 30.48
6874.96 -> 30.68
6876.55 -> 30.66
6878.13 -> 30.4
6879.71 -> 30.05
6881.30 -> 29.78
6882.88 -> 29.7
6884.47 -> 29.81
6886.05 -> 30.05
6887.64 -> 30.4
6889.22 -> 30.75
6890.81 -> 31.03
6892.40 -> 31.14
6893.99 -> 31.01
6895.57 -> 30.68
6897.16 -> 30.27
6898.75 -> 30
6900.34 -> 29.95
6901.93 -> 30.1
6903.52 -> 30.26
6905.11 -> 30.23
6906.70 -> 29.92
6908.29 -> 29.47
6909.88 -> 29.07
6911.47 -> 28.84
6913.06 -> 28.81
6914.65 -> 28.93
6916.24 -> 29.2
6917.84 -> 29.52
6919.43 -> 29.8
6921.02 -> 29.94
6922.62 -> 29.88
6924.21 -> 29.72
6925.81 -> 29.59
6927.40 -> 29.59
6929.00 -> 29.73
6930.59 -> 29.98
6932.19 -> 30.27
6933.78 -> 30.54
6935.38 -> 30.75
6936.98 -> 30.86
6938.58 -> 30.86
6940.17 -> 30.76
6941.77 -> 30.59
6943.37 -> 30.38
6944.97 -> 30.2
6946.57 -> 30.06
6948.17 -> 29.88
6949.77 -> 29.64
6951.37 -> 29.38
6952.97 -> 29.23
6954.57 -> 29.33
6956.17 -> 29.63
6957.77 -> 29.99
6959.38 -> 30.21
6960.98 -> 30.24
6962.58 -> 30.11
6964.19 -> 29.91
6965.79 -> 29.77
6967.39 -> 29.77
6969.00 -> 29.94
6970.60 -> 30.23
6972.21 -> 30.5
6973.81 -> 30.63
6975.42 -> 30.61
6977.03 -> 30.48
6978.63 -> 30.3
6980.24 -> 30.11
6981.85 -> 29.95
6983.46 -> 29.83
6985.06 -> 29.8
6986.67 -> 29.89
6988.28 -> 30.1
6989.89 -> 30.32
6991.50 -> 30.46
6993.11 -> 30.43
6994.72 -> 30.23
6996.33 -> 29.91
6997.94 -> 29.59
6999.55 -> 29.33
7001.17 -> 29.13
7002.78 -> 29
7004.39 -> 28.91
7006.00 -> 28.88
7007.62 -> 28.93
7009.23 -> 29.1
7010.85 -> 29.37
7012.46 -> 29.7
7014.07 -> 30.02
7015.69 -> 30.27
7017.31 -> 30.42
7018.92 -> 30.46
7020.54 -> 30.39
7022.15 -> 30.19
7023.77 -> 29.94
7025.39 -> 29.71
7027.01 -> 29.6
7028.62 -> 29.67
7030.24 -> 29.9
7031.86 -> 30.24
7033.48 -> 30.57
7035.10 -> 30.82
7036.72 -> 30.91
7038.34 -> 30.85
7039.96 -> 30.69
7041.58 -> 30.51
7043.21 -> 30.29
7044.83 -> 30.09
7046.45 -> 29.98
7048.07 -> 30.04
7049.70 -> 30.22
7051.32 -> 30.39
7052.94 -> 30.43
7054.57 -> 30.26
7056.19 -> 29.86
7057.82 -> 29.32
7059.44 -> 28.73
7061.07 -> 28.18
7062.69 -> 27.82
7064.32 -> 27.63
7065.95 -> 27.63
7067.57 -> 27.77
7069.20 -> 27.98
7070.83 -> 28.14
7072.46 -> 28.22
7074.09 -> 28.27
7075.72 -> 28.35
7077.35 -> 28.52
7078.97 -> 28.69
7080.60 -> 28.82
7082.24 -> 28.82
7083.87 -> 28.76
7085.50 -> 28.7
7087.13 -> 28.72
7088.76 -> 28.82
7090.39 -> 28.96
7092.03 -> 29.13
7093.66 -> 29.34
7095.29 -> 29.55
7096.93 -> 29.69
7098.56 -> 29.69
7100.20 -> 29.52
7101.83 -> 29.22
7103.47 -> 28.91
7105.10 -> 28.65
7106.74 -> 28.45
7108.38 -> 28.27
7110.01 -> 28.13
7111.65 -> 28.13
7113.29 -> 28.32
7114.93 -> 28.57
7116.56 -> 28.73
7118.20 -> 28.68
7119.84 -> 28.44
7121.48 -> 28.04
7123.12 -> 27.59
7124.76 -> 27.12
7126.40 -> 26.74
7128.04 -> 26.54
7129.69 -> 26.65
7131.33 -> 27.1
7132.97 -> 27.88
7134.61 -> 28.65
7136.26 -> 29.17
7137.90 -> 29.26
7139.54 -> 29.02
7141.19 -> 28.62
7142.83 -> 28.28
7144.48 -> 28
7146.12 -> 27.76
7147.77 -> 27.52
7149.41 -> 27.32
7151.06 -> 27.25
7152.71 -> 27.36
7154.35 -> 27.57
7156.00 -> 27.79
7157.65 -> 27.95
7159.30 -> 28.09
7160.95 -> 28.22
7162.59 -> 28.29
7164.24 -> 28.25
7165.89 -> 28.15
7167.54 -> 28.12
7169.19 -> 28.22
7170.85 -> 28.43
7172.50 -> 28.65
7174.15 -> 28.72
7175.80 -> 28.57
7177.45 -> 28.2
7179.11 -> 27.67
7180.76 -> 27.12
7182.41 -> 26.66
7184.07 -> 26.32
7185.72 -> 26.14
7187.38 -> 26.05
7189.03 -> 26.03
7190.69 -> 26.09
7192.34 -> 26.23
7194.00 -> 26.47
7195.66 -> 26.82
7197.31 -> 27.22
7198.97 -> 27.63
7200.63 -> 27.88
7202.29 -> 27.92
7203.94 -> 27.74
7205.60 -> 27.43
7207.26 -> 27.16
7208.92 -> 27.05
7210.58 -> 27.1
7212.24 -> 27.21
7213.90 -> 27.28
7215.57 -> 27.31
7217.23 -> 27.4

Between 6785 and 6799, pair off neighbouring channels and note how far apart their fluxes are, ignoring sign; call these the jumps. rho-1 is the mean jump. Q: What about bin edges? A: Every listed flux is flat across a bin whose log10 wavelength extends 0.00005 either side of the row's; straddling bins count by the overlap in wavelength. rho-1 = 0.28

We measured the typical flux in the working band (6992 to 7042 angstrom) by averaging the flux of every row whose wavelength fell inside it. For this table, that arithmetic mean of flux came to 29.9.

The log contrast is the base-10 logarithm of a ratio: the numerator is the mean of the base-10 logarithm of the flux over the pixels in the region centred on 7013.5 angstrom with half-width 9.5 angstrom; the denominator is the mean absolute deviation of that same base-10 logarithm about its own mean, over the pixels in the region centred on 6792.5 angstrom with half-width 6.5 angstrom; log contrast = 2.44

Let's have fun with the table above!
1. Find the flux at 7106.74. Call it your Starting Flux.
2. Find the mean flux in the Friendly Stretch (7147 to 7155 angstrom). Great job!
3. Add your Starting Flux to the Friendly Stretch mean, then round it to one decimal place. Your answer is 55.9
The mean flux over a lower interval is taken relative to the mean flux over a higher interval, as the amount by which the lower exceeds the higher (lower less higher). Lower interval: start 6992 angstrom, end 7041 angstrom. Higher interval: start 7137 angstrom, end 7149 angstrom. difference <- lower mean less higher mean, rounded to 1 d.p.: 1.6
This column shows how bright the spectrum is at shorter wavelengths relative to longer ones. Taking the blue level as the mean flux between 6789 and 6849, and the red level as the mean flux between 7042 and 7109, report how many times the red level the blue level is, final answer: 1.02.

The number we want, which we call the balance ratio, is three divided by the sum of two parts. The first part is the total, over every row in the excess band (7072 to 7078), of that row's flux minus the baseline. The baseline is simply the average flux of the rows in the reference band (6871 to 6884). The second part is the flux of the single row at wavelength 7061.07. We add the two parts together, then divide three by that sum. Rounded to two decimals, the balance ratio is 0.15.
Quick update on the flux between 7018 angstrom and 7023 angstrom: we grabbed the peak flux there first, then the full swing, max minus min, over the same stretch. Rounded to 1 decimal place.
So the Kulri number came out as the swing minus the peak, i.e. -30.2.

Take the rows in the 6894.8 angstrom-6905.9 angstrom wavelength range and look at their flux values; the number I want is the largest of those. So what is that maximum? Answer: 30.68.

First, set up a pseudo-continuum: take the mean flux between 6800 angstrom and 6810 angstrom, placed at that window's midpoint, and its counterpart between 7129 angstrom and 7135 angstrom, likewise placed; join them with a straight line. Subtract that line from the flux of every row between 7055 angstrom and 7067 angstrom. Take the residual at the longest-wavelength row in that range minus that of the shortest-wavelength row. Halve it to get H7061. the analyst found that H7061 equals -1.1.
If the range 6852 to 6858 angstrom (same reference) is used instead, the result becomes -1.2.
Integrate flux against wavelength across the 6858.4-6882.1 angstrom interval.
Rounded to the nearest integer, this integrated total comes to 694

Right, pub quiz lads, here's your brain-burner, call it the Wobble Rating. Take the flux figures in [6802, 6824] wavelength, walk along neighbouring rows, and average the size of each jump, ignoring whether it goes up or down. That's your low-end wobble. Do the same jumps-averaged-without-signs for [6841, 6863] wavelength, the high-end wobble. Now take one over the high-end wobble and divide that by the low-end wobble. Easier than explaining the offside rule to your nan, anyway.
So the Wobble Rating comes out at 14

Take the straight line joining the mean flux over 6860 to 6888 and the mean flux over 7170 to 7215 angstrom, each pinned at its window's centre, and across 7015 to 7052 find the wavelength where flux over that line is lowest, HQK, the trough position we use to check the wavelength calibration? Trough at 7027.01 angstrom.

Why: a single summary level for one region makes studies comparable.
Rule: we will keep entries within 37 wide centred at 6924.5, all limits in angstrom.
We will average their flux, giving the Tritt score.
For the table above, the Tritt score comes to 29.9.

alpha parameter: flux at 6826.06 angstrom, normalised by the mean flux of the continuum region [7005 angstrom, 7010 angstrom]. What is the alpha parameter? 1.05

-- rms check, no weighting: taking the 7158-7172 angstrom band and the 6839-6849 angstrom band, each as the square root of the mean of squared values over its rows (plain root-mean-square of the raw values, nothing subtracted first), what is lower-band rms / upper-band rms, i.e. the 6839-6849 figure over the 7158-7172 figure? 1.01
